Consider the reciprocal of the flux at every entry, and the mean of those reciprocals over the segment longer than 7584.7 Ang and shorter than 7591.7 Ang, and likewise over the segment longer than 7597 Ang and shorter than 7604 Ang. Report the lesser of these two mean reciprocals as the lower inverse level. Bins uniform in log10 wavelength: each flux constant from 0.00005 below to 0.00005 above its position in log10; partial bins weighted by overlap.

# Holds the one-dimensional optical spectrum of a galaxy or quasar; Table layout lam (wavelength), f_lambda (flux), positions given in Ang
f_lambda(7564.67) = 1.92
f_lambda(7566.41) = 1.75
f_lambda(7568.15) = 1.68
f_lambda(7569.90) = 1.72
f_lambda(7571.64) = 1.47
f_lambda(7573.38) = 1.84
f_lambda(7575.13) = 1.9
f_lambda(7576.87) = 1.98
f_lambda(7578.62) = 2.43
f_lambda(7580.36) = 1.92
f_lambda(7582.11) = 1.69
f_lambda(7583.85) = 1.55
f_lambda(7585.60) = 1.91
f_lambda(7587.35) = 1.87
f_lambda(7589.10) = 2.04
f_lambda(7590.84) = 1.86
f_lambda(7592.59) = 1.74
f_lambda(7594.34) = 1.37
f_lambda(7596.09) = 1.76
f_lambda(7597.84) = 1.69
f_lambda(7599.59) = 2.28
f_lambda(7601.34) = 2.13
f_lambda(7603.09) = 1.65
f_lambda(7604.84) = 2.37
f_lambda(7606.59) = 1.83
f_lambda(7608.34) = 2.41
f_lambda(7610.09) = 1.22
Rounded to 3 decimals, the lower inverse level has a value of 0.522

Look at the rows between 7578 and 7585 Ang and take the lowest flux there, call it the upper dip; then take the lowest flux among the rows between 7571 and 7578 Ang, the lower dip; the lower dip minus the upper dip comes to -0.08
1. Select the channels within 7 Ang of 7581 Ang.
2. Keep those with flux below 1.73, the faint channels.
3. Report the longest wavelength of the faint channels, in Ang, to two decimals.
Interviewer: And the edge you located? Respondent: 7583.85 Ang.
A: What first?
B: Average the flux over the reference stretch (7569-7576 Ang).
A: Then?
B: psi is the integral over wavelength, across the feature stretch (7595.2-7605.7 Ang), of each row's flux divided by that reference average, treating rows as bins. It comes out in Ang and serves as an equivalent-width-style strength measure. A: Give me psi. 12.0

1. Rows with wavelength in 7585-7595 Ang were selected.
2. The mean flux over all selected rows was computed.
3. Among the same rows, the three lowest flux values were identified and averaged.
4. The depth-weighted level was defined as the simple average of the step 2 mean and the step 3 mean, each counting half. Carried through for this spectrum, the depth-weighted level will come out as 1.73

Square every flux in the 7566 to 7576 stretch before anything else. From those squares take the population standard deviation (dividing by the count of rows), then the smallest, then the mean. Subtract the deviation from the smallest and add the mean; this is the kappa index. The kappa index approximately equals 4.7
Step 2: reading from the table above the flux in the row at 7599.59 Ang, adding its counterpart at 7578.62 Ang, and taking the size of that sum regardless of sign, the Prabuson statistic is 4.7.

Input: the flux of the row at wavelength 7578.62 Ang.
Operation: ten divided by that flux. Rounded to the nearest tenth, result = 4.1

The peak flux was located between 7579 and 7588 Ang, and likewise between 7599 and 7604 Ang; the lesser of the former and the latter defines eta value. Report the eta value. 1.92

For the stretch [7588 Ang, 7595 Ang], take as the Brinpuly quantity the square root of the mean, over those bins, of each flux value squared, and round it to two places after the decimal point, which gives 1.77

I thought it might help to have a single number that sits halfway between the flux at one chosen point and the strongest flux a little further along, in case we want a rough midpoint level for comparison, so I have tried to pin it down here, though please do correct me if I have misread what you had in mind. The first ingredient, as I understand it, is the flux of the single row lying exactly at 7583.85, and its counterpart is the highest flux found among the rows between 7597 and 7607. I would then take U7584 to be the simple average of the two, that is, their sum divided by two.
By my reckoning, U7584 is 1.96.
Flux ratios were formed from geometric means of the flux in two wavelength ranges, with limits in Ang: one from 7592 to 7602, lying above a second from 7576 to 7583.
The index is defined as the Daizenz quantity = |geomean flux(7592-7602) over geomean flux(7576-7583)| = 0.91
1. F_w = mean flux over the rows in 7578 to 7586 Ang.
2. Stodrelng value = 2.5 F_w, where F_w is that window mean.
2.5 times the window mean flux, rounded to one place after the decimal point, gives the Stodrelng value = 4.7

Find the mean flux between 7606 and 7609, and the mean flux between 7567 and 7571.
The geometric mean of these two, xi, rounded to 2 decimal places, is 1.90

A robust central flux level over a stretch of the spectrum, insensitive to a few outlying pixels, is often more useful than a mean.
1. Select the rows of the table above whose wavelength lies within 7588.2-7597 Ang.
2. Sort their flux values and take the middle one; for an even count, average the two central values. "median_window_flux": 1.76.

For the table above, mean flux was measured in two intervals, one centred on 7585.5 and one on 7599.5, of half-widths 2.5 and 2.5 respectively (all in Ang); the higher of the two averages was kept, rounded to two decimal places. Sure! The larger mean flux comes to 2.03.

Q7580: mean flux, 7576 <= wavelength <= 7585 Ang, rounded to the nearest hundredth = 1.91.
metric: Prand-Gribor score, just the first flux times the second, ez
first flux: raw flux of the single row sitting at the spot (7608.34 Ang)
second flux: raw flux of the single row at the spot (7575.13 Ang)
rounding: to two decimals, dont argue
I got 4.58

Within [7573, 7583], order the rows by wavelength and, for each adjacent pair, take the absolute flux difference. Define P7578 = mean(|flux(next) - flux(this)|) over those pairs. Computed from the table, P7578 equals 0.27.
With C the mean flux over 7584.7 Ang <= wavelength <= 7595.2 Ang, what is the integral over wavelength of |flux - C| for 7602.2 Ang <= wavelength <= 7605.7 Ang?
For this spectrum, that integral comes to 1.3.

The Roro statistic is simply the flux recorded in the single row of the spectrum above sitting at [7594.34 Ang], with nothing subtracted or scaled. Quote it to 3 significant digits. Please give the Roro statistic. 1.37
